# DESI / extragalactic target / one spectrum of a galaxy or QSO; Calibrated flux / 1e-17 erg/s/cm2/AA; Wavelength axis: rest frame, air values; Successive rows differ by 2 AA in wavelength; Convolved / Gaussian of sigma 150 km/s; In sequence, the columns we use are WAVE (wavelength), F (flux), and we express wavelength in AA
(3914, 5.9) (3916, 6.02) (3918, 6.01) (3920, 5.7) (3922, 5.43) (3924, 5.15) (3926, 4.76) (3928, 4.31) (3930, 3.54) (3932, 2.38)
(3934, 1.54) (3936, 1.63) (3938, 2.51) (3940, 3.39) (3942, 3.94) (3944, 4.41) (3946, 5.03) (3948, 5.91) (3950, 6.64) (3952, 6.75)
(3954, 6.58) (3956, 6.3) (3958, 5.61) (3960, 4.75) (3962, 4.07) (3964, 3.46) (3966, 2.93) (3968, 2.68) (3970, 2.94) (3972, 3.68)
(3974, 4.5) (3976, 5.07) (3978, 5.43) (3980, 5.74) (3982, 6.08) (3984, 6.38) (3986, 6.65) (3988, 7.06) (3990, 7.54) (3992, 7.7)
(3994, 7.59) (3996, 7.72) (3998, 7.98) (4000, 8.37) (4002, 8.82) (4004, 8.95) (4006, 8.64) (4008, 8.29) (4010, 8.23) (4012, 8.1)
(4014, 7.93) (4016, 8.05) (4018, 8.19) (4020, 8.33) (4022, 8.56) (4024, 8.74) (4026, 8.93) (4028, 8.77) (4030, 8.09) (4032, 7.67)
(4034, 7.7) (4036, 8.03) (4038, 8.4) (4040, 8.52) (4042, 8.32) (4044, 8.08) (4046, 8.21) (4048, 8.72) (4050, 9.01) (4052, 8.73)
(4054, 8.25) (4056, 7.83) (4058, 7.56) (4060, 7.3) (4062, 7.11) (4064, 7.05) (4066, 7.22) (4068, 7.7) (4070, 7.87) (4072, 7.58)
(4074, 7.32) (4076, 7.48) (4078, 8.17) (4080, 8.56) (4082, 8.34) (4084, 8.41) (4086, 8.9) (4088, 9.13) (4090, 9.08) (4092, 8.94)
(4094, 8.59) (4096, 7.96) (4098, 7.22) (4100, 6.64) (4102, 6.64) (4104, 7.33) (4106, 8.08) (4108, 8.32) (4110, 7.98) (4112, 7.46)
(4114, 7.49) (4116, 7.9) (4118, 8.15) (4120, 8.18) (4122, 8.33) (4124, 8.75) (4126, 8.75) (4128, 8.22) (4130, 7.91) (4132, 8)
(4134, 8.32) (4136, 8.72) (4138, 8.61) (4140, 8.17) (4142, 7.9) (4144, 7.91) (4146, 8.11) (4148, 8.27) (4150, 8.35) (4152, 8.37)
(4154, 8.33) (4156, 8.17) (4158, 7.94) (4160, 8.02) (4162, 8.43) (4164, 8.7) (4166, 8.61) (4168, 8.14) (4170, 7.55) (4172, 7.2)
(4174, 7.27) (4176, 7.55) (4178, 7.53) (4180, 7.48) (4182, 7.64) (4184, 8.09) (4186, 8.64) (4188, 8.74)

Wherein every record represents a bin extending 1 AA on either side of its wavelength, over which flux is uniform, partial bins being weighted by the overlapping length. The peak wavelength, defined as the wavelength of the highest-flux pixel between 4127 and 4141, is 4136 AA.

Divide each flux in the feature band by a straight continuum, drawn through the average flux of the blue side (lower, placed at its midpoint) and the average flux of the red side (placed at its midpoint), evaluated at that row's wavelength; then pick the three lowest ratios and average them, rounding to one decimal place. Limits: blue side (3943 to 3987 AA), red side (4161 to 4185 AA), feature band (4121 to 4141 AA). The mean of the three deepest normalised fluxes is 1.1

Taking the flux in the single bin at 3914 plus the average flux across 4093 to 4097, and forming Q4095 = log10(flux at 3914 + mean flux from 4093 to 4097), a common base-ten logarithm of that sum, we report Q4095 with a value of 1.15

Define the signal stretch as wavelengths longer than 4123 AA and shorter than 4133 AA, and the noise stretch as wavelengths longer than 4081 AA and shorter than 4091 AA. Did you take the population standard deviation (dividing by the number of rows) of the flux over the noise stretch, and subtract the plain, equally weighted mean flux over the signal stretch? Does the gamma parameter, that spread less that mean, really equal -8.0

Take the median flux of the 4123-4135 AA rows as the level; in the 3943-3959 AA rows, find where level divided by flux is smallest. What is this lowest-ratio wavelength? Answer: 3952 AA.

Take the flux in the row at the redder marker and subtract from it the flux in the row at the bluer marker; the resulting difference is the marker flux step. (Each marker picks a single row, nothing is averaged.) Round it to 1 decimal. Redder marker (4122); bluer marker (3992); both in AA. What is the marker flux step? 0.6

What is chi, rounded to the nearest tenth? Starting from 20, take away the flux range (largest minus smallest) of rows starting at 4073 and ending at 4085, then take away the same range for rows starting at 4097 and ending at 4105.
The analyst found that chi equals 18.1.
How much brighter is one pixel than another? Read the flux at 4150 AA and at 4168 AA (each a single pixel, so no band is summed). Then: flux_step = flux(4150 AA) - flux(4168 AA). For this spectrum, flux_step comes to 0.2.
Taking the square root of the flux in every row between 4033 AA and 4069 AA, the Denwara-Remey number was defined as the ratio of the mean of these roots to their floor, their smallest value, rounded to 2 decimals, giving 1.06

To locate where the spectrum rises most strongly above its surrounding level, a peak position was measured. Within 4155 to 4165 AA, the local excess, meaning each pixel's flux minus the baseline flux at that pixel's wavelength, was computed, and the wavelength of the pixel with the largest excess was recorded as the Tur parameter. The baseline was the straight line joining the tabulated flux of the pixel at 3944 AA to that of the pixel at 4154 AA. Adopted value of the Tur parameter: 4164 AA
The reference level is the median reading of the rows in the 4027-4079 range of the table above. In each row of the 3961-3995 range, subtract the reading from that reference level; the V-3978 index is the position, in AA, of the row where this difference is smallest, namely 3992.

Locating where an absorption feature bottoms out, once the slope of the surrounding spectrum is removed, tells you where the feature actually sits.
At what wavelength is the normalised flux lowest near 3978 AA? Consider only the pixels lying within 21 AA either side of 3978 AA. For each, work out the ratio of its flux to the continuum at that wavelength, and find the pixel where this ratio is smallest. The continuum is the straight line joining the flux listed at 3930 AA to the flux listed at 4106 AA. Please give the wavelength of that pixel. 3968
